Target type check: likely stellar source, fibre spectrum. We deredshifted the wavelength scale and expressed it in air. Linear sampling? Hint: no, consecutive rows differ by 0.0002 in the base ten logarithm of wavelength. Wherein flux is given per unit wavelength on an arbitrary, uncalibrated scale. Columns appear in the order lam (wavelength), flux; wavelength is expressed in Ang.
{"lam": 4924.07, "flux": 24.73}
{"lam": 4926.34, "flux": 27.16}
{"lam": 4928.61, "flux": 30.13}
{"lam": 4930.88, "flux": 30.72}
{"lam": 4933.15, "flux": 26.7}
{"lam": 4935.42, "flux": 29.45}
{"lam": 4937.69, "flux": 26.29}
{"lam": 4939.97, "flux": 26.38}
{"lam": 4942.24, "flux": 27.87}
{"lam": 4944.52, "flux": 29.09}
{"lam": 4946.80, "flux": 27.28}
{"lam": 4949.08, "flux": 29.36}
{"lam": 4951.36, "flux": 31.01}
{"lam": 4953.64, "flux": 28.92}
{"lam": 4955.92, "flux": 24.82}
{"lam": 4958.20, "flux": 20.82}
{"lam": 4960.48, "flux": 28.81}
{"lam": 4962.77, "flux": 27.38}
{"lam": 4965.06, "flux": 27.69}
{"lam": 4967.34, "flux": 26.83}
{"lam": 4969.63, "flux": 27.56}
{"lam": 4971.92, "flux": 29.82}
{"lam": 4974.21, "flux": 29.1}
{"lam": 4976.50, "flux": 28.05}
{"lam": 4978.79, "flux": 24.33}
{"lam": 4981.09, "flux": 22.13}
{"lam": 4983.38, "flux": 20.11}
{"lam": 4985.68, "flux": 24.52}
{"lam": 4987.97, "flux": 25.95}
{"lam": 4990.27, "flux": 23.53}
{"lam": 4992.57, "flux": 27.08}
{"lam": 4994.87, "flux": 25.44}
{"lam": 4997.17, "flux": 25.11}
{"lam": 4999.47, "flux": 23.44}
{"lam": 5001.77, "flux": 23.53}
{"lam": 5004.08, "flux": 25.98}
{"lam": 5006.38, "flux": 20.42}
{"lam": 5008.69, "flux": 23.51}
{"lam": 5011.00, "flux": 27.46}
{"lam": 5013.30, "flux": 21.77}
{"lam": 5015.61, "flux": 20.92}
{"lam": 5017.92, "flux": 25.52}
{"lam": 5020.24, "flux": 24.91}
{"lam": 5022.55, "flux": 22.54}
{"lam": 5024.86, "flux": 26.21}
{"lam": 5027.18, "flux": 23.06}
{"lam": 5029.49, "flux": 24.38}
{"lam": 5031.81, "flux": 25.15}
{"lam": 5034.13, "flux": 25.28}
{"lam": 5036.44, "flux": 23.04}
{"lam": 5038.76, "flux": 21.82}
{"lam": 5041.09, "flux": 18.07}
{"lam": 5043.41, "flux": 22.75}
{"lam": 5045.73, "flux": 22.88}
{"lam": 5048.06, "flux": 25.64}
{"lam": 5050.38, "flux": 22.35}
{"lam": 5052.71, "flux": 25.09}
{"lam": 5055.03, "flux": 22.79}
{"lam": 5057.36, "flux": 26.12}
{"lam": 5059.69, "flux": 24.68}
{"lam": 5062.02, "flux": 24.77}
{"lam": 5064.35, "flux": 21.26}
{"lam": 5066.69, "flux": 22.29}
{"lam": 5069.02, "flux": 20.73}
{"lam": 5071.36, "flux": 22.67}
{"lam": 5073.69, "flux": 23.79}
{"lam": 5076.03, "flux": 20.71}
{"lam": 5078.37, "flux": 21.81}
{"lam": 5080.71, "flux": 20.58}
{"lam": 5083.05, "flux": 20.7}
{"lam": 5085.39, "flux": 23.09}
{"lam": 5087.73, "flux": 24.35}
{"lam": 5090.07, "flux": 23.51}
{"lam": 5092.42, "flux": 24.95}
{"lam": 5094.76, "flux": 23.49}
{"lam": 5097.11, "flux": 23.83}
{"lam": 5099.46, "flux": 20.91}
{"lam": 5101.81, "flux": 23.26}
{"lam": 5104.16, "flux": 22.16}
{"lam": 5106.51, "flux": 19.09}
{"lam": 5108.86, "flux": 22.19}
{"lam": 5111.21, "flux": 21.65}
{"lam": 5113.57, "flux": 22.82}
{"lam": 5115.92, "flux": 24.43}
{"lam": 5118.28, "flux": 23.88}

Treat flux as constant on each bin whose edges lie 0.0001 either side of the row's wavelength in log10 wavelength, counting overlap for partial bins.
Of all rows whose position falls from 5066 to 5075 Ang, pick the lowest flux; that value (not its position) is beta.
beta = 20.73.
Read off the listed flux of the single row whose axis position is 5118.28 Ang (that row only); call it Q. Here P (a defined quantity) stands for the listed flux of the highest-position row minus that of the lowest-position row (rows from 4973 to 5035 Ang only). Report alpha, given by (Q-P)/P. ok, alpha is -7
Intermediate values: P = -4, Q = 23.88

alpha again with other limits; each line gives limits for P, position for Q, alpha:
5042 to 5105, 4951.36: -54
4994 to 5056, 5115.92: -10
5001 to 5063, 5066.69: 17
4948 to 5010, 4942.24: -6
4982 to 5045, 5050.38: 7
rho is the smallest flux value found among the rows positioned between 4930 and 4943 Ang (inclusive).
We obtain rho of 26.29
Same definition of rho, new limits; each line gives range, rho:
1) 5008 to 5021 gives 20.92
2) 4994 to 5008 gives 20.42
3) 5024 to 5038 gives 23.04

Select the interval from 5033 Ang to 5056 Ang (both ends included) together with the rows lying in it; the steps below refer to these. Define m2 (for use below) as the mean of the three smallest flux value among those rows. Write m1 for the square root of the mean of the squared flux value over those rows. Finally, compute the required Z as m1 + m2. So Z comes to 44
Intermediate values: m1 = 23.1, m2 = 20.7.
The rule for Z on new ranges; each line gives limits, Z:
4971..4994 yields 48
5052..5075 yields 45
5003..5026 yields 45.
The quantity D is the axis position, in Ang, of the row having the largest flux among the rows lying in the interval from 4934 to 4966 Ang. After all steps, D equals 4951.36 Ang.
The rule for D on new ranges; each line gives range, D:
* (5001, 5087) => 5011.00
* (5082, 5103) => 5092.42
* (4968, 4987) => 4971.92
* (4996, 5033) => 5011.00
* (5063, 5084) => 5073.69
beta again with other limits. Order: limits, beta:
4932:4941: 26.29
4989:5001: 23.44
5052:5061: 22.79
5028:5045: 18.07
